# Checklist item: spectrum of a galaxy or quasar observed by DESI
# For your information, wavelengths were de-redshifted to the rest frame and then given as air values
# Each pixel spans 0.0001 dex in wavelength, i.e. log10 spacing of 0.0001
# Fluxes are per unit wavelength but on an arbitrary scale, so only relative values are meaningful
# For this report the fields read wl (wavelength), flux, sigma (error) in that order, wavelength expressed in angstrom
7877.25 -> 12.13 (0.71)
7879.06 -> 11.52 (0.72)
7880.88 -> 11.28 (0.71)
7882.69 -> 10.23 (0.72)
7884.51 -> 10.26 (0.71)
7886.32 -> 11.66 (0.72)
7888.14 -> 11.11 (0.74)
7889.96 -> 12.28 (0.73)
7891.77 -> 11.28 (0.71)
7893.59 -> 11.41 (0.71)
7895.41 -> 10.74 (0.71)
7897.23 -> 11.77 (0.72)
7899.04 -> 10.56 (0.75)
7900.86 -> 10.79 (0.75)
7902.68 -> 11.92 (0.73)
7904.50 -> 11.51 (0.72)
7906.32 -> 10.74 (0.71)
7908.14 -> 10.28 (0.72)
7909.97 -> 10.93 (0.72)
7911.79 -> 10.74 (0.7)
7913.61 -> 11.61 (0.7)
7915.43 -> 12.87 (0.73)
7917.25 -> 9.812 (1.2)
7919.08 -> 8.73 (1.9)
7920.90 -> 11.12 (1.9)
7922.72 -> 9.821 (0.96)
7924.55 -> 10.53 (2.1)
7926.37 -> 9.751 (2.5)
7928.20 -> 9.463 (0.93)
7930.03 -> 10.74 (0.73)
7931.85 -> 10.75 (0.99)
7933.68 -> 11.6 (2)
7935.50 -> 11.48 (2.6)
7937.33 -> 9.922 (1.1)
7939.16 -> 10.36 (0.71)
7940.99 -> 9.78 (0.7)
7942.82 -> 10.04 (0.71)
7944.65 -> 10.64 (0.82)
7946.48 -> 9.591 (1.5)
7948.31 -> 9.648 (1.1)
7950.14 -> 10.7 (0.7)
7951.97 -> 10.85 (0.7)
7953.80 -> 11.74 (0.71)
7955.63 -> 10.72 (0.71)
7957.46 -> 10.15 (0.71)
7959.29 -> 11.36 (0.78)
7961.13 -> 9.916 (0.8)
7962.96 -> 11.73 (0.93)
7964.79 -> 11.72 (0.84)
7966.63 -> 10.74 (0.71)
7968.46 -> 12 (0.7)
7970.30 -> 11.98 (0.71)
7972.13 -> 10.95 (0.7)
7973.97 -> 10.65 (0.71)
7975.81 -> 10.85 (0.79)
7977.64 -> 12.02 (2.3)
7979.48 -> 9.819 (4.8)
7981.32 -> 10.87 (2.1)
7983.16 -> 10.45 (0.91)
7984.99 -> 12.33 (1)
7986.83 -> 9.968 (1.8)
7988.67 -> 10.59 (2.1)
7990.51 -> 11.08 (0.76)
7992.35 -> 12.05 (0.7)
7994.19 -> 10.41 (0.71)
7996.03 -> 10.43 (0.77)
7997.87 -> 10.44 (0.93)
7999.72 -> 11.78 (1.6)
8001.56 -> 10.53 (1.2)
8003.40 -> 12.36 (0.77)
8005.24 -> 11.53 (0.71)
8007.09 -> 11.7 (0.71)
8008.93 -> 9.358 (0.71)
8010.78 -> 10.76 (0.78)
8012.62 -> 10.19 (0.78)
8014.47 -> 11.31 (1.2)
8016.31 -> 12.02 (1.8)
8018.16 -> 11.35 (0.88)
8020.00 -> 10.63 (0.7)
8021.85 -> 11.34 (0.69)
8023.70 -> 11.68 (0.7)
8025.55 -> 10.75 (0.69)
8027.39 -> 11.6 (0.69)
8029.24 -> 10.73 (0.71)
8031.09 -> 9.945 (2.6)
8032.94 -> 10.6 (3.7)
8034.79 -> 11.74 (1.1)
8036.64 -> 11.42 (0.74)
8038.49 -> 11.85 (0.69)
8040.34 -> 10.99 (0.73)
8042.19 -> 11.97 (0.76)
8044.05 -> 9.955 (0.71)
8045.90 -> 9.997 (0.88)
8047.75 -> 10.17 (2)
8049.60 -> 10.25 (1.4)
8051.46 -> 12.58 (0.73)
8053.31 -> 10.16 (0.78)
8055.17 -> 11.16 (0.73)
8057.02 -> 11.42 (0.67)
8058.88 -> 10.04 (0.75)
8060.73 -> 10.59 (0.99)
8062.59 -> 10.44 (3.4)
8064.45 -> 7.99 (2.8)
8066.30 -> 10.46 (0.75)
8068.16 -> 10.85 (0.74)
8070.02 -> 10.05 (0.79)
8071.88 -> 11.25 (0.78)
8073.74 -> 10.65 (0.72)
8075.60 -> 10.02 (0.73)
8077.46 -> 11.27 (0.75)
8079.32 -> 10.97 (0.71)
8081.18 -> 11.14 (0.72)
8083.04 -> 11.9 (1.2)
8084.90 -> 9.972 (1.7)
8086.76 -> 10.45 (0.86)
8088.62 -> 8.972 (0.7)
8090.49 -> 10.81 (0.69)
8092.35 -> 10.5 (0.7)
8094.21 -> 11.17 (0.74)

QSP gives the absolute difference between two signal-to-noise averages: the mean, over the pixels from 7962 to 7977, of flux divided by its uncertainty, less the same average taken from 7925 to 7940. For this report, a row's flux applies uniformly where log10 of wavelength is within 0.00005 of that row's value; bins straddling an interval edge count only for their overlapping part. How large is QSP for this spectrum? 5.8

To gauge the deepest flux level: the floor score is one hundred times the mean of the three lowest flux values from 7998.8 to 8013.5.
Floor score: 1003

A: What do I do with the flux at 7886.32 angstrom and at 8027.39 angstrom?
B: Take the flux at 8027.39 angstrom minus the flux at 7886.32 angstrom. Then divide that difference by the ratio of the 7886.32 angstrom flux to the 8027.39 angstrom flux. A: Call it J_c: -0.1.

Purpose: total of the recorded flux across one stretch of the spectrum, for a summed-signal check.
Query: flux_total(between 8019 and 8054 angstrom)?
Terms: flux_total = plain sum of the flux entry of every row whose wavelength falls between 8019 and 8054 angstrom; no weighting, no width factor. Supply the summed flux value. 208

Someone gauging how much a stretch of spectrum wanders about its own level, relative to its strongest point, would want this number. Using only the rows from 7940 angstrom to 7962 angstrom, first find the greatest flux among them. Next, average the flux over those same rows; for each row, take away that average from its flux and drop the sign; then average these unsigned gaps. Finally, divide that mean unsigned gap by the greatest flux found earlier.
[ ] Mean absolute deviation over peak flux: 0.0489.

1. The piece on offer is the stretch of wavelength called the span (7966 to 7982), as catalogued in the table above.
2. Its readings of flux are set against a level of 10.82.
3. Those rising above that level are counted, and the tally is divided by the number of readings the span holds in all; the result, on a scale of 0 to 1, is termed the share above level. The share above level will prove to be 0.67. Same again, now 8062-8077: 0.25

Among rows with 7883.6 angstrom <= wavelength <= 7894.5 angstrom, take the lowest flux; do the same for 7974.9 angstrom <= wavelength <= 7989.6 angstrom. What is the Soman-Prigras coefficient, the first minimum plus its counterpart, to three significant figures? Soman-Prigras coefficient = 20.1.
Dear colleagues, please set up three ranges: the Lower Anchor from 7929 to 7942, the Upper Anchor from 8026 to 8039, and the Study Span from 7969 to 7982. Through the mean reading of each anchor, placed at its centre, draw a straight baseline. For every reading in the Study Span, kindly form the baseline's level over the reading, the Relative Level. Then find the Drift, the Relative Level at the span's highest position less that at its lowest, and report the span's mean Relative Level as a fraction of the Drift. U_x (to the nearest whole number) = 10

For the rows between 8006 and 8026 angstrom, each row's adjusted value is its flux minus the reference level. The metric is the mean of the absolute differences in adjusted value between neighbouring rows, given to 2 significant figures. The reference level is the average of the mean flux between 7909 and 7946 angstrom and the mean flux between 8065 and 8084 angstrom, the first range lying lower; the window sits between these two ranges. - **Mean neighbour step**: 0.95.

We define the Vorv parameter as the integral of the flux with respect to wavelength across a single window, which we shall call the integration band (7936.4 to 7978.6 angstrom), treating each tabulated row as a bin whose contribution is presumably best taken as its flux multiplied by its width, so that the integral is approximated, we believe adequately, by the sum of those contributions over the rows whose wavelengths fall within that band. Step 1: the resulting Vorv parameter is 455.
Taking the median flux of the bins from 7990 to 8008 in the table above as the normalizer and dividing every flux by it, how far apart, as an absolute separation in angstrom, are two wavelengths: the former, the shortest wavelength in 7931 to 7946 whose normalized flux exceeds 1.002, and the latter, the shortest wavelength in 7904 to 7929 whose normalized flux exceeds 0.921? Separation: 29.2 angstrom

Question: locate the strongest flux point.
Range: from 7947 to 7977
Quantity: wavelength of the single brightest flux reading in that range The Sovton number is 7968.46 angstrom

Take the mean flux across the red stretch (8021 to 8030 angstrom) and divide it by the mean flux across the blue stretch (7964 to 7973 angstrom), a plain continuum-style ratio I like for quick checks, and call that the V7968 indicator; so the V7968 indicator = 0.98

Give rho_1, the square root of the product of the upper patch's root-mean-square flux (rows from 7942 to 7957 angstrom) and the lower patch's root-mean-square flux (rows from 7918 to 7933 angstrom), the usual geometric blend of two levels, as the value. 10.32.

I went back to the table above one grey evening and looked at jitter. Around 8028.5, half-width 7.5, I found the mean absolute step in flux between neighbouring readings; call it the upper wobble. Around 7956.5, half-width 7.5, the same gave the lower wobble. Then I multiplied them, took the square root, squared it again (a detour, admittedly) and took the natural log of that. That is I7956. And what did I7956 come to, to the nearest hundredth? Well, -0.21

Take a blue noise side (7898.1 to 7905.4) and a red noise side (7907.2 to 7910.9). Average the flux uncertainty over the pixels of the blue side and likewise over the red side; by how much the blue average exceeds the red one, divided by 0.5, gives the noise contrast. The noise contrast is 0.0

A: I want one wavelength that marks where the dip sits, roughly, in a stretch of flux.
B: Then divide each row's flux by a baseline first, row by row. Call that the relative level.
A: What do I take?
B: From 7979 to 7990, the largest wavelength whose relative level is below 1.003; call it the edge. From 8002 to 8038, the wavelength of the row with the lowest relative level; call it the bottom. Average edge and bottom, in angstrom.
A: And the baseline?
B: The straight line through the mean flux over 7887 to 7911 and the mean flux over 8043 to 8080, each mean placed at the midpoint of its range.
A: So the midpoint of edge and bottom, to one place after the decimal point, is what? 7998.8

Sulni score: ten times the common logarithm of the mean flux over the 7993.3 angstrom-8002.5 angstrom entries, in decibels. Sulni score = 10.3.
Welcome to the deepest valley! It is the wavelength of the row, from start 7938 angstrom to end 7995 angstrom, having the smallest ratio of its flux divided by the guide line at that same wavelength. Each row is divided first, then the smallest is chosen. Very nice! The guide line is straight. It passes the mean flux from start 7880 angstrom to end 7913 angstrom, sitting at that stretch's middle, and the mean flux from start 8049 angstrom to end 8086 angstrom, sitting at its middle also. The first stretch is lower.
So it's 7946.48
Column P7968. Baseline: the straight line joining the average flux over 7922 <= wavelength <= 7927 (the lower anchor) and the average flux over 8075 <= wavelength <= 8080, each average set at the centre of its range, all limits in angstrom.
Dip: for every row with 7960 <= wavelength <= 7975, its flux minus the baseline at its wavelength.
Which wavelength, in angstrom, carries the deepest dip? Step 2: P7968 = 7961.13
